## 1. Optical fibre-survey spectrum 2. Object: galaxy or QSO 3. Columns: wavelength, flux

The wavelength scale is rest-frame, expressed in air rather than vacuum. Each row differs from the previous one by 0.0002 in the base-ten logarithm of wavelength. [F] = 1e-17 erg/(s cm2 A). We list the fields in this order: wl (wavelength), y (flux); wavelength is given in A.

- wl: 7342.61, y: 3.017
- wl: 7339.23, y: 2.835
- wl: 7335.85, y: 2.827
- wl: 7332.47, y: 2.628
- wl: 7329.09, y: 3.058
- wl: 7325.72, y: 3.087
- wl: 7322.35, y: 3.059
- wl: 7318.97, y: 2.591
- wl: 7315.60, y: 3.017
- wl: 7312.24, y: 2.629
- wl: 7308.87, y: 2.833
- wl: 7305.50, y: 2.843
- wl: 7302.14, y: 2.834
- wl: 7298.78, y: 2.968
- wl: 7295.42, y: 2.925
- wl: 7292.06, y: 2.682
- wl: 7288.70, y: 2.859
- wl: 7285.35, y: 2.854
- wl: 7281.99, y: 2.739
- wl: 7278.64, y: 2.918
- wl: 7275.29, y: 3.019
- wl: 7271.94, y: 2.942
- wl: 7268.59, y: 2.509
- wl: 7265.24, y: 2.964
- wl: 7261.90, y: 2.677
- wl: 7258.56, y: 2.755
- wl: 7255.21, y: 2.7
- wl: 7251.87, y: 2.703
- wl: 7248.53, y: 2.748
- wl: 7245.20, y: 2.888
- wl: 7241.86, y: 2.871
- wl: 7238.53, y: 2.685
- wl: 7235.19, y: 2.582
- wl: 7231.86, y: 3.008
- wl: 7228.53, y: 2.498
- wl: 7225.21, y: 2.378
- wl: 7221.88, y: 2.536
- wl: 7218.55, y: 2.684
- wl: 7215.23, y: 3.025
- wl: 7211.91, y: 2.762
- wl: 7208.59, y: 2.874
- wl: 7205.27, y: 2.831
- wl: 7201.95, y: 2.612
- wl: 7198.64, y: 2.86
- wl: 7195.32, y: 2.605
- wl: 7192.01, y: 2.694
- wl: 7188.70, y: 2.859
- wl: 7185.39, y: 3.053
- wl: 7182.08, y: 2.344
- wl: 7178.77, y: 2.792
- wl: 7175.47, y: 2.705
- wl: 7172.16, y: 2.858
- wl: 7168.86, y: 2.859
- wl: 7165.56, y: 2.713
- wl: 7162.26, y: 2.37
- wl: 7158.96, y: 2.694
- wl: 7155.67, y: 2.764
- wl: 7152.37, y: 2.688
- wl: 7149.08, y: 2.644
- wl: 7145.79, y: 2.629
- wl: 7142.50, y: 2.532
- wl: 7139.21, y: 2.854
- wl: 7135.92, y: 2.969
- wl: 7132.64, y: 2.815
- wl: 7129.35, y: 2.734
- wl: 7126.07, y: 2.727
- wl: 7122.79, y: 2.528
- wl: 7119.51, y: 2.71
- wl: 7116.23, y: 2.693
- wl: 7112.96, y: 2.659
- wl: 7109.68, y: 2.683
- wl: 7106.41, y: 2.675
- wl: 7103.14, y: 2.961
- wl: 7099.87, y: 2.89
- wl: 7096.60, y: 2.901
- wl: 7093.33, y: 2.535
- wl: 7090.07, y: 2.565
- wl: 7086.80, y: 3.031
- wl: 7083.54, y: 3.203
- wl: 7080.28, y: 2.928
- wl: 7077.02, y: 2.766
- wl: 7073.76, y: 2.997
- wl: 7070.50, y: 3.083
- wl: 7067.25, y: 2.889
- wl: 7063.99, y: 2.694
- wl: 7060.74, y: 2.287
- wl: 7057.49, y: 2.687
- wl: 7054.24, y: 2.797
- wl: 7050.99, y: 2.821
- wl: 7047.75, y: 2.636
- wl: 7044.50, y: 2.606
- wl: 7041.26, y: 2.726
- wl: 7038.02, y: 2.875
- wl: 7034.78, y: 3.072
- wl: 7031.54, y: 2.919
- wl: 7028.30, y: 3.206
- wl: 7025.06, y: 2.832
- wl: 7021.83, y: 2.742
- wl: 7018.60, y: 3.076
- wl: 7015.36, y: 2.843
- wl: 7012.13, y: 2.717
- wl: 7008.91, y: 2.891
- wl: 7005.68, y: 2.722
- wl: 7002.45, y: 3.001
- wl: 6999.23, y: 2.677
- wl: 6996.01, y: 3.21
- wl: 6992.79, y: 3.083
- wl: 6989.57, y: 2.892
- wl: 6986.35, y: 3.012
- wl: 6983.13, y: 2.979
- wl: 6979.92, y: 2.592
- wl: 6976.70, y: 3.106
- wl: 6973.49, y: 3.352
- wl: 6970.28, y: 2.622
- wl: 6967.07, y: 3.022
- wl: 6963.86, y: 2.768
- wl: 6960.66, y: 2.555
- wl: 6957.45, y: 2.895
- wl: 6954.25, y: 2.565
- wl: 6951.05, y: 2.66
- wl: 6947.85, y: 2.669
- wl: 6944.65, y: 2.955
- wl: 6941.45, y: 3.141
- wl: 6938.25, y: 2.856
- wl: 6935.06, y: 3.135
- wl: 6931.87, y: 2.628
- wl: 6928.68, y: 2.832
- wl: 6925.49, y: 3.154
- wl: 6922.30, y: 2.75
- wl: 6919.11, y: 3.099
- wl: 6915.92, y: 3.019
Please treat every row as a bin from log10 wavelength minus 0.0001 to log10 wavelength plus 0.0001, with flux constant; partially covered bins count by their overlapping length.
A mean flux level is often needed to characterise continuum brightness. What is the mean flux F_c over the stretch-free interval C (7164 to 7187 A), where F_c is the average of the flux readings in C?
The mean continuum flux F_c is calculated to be 2.76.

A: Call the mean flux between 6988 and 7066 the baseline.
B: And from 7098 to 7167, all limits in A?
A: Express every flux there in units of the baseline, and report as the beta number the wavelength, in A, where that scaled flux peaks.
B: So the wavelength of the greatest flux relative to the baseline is 7135.92 A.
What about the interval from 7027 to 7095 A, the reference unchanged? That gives 7028.30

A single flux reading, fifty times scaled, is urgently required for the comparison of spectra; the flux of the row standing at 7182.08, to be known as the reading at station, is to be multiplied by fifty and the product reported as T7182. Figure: 117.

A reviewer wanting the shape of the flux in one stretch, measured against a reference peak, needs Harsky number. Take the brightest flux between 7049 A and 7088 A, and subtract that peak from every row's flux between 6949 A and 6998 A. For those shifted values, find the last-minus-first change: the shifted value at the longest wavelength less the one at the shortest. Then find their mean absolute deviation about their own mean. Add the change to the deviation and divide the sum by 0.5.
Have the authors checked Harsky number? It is 1.5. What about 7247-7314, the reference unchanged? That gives 0.0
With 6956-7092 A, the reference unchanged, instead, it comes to -0.3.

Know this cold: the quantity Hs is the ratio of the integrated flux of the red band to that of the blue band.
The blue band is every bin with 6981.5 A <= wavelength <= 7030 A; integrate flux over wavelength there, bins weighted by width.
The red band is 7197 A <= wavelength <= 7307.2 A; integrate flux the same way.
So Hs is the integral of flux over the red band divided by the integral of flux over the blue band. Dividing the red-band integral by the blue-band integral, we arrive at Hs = 2.2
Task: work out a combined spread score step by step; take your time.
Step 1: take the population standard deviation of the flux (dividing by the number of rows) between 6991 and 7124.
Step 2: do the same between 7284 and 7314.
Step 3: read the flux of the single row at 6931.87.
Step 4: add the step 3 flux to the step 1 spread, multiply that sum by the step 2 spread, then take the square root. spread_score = 0.535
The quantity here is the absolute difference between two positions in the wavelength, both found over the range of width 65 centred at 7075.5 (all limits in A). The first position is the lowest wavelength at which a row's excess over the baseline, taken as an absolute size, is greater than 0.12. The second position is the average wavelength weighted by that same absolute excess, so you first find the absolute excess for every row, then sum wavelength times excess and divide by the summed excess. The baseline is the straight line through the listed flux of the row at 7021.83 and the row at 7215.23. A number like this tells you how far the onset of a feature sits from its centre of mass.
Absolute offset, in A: 31.8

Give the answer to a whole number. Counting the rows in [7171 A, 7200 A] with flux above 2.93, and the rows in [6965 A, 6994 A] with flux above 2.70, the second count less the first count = 6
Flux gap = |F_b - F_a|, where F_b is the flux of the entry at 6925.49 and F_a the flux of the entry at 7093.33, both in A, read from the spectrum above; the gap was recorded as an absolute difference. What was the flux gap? 0.6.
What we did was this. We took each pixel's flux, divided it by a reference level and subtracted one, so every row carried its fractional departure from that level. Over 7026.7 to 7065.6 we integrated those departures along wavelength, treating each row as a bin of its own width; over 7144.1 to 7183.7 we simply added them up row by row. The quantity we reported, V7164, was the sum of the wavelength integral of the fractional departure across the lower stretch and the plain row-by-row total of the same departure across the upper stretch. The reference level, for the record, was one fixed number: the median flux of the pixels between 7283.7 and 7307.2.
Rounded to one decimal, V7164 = -1.8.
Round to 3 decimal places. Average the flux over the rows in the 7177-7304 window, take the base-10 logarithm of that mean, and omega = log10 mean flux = 0.442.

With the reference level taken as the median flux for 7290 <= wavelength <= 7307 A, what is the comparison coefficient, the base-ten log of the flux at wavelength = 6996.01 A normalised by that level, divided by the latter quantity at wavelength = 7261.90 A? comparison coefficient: -2.0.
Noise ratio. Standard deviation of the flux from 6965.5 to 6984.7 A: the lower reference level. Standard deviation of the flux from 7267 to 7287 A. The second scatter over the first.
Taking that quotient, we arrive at 0.63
